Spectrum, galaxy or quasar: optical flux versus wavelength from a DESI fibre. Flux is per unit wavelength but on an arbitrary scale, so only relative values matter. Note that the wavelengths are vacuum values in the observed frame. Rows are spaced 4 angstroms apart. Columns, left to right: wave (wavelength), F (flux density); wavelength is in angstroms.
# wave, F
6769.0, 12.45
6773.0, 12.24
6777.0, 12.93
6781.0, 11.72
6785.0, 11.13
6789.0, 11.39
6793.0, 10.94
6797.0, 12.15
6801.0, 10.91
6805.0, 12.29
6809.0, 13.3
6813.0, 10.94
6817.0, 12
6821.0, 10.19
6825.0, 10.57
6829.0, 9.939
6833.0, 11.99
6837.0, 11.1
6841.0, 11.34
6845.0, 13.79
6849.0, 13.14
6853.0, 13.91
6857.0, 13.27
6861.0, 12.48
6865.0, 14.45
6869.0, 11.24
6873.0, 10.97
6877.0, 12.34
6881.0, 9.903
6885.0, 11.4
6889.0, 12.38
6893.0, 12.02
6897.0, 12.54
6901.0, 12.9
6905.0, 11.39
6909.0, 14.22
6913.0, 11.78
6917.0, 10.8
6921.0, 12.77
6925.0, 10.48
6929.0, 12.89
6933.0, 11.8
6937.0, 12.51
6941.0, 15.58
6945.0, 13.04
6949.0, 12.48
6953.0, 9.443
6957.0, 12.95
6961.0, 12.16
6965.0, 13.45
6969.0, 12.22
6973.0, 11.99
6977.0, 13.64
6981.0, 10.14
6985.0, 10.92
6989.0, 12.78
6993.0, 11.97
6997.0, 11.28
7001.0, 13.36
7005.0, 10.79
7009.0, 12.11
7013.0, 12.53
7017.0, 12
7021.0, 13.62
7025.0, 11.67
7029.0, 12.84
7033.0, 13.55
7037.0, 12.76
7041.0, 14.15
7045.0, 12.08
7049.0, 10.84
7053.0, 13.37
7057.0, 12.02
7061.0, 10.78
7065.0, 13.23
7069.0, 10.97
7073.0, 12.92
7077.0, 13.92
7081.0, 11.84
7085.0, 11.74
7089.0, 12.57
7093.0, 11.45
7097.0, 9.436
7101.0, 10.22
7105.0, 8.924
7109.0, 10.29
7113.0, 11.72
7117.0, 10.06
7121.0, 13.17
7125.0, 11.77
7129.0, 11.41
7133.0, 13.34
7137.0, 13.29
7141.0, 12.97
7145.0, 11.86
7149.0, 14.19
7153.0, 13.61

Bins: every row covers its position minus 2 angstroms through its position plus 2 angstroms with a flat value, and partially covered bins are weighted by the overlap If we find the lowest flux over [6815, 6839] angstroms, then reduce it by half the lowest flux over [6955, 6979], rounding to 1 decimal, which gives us 3.9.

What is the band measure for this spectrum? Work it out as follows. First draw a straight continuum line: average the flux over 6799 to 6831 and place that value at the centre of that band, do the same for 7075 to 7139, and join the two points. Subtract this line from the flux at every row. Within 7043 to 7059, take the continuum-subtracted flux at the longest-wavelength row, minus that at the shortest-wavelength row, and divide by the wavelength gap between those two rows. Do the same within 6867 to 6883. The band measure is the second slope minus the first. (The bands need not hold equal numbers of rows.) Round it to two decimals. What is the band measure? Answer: -0.11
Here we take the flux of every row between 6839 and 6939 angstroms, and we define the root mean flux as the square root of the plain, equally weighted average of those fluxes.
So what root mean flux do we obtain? 3.50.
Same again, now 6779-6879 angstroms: 3.45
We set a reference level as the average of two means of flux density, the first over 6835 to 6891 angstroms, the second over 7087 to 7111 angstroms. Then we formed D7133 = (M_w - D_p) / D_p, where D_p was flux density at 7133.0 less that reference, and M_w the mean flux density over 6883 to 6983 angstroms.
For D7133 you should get 5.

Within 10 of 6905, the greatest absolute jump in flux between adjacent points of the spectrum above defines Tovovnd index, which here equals 2.8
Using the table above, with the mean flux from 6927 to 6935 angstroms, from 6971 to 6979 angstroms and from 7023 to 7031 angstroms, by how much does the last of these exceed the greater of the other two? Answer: -0.56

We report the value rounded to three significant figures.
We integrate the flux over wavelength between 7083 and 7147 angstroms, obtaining 737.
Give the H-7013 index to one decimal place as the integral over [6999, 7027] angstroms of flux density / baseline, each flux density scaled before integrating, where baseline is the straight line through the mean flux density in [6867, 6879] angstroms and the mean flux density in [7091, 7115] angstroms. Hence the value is 31.9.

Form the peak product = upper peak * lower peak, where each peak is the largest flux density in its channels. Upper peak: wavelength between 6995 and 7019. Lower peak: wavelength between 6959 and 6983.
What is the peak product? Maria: 182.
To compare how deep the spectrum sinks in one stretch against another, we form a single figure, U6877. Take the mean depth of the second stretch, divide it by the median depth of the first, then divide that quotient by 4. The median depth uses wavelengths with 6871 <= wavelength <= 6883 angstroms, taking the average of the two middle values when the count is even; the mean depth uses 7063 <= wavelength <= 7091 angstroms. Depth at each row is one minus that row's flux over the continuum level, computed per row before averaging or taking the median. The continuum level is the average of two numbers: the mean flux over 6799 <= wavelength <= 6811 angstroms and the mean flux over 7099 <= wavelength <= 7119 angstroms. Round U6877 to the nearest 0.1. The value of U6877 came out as -1.3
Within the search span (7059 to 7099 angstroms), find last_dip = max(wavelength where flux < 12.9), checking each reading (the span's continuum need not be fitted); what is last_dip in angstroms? 7097.0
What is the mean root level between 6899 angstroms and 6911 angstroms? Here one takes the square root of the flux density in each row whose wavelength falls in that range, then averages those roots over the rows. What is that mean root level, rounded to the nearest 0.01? 3.58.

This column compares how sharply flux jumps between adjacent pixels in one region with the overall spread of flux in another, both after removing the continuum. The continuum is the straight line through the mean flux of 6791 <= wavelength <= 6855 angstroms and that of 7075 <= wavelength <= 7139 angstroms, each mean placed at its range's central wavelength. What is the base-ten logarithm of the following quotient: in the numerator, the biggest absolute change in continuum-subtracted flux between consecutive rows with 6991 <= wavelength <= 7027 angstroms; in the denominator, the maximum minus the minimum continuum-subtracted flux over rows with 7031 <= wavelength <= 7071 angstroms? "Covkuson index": -0.12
